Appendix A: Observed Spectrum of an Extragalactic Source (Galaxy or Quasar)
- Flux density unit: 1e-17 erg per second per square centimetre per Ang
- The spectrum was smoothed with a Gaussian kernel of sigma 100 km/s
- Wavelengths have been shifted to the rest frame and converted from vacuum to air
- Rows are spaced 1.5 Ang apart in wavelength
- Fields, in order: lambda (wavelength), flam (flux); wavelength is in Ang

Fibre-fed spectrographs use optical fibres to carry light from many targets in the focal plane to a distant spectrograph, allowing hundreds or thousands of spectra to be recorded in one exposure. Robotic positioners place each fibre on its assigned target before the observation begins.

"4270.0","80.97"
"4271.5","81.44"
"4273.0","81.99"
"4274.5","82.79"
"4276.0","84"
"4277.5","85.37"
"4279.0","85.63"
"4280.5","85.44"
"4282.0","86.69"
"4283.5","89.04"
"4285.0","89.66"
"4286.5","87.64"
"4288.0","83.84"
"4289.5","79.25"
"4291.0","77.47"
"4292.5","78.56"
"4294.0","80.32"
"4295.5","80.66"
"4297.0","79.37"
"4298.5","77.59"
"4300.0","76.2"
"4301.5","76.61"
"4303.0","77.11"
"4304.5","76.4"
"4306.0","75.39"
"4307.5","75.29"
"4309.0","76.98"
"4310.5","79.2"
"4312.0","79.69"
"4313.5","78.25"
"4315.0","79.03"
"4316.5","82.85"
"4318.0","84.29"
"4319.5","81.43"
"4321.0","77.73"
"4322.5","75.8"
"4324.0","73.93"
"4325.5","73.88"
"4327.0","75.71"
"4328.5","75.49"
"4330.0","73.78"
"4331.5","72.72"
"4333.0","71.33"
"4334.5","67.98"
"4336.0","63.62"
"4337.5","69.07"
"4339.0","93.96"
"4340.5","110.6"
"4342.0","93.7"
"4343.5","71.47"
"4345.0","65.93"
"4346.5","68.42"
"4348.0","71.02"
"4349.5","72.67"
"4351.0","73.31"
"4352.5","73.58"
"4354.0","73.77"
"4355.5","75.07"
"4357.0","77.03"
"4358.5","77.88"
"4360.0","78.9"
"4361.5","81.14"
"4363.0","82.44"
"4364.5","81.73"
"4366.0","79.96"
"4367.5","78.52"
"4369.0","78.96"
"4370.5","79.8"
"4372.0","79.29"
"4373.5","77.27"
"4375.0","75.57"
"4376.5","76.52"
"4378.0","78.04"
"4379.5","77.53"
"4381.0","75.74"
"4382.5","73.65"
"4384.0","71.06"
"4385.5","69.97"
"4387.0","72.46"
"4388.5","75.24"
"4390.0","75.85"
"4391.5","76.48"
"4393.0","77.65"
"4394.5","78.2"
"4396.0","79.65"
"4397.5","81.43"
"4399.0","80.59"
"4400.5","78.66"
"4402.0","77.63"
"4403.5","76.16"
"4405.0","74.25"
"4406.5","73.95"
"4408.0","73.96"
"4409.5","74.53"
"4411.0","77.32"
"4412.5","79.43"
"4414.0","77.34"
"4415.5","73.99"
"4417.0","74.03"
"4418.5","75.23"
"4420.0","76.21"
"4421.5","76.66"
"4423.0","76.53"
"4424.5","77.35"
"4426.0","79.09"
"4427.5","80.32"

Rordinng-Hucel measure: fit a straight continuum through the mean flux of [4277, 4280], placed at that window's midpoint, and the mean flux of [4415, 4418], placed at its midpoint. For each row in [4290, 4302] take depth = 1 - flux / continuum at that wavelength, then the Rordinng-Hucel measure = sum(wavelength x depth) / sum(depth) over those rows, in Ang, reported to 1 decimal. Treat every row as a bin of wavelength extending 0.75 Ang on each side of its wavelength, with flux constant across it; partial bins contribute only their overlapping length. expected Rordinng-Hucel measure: 4296.5 Ang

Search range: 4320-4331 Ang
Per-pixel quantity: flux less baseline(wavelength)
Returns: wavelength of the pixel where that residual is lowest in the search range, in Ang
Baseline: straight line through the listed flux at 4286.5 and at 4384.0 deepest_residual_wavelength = 4324.0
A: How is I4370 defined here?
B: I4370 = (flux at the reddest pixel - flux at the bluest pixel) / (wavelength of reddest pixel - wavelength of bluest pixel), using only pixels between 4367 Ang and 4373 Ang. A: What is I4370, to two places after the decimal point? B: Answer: 0.17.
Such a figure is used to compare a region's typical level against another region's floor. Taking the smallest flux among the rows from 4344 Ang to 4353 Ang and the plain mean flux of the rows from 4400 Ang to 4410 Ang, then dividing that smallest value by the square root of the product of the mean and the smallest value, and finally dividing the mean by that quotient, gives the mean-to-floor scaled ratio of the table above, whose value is 80.9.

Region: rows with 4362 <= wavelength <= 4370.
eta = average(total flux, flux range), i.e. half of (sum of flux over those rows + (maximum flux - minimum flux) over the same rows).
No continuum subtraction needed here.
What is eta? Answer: 203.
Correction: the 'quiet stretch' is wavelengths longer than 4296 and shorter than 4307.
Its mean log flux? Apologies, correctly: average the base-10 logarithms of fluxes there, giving 1.886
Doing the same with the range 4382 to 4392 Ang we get 1.866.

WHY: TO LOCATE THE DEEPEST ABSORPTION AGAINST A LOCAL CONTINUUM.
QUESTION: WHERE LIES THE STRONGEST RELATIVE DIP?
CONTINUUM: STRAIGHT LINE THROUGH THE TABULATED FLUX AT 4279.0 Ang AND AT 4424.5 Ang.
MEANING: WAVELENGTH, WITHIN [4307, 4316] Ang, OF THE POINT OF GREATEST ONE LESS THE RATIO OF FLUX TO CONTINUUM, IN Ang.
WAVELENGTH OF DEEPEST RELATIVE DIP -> 4307.5 Ang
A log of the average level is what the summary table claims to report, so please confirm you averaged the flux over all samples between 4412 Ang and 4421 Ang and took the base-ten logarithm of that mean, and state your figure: 1.88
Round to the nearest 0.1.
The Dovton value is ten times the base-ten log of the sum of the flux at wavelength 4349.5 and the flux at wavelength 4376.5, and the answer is 21.7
